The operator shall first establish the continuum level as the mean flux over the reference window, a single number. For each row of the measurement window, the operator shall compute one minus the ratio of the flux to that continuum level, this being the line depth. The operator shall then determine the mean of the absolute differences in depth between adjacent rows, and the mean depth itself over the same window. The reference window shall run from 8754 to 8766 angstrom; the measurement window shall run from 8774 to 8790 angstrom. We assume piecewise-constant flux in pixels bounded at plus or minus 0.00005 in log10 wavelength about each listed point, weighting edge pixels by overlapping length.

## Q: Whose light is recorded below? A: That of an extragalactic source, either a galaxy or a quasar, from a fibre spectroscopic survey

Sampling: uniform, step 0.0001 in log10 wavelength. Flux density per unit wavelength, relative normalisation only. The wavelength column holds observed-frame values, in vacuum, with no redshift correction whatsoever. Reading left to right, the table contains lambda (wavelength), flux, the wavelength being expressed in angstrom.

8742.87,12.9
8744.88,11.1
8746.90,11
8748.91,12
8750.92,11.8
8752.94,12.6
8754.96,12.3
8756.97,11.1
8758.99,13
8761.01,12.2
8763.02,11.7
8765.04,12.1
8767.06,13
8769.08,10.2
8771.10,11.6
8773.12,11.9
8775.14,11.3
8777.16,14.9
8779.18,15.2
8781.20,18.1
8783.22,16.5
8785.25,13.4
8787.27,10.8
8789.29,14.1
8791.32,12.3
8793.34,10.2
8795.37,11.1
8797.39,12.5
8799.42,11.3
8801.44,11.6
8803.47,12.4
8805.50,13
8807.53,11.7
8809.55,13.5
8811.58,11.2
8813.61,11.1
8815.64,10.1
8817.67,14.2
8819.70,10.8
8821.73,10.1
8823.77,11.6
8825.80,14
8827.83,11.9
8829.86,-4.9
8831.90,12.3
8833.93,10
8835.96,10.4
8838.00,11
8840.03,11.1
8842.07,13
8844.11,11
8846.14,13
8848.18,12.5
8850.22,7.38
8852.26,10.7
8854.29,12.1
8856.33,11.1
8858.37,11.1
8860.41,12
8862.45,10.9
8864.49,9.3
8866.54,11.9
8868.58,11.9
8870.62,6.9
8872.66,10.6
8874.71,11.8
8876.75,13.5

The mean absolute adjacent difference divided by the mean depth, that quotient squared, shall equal 1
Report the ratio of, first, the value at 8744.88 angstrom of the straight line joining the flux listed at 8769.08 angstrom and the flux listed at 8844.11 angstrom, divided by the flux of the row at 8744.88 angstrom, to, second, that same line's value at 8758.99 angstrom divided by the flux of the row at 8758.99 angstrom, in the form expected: 1.15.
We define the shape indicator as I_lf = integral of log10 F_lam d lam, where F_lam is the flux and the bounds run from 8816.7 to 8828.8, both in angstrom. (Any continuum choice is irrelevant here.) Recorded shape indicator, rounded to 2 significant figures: 13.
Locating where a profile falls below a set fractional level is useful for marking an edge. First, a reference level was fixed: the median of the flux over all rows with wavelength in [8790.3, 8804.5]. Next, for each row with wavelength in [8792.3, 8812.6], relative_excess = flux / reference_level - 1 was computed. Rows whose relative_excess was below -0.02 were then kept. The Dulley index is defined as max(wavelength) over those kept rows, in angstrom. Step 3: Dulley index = 8811.58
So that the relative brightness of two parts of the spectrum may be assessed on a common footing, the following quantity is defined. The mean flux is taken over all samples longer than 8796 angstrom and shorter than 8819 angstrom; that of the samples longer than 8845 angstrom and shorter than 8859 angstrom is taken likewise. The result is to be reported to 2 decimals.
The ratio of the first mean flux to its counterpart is 1.08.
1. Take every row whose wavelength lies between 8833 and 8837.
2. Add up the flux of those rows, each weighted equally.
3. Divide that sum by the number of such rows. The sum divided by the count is 10.2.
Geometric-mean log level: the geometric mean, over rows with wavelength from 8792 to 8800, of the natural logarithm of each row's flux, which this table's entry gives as 2.42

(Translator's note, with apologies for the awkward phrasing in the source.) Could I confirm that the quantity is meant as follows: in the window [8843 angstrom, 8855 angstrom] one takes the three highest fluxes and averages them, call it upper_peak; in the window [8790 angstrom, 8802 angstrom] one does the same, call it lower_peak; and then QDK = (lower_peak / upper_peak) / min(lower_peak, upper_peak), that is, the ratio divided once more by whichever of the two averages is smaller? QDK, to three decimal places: 0.080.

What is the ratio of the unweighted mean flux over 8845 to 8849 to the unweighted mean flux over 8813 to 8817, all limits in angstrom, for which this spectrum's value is 1.2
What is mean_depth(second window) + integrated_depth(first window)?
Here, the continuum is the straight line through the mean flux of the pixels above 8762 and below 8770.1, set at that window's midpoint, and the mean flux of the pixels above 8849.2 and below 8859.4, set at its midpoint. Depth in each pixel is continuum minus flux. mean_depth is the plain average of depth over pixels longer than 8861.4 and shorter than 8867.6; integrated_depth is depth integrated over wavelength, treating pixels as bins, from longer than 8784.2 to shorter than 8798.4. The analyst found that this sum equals -10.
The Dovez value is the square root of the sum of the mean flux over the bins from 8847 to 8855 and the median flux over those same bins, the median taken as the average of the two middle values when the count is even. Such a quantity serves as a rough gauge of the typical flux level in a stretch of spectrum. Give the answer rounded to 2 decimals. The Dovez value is 4.70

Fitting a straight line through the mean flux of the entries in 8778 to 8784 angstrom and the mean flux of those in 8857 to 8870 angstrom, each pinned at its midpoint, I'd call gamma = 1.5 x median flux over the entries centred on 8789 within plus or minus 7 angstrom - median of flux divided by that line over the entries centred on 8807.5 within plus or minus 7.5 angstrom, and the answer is 17.66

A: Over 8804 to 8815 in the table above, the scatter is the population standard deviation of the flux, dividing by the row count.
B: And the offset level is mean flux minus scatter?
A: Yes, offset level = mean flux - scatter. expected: 11.1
